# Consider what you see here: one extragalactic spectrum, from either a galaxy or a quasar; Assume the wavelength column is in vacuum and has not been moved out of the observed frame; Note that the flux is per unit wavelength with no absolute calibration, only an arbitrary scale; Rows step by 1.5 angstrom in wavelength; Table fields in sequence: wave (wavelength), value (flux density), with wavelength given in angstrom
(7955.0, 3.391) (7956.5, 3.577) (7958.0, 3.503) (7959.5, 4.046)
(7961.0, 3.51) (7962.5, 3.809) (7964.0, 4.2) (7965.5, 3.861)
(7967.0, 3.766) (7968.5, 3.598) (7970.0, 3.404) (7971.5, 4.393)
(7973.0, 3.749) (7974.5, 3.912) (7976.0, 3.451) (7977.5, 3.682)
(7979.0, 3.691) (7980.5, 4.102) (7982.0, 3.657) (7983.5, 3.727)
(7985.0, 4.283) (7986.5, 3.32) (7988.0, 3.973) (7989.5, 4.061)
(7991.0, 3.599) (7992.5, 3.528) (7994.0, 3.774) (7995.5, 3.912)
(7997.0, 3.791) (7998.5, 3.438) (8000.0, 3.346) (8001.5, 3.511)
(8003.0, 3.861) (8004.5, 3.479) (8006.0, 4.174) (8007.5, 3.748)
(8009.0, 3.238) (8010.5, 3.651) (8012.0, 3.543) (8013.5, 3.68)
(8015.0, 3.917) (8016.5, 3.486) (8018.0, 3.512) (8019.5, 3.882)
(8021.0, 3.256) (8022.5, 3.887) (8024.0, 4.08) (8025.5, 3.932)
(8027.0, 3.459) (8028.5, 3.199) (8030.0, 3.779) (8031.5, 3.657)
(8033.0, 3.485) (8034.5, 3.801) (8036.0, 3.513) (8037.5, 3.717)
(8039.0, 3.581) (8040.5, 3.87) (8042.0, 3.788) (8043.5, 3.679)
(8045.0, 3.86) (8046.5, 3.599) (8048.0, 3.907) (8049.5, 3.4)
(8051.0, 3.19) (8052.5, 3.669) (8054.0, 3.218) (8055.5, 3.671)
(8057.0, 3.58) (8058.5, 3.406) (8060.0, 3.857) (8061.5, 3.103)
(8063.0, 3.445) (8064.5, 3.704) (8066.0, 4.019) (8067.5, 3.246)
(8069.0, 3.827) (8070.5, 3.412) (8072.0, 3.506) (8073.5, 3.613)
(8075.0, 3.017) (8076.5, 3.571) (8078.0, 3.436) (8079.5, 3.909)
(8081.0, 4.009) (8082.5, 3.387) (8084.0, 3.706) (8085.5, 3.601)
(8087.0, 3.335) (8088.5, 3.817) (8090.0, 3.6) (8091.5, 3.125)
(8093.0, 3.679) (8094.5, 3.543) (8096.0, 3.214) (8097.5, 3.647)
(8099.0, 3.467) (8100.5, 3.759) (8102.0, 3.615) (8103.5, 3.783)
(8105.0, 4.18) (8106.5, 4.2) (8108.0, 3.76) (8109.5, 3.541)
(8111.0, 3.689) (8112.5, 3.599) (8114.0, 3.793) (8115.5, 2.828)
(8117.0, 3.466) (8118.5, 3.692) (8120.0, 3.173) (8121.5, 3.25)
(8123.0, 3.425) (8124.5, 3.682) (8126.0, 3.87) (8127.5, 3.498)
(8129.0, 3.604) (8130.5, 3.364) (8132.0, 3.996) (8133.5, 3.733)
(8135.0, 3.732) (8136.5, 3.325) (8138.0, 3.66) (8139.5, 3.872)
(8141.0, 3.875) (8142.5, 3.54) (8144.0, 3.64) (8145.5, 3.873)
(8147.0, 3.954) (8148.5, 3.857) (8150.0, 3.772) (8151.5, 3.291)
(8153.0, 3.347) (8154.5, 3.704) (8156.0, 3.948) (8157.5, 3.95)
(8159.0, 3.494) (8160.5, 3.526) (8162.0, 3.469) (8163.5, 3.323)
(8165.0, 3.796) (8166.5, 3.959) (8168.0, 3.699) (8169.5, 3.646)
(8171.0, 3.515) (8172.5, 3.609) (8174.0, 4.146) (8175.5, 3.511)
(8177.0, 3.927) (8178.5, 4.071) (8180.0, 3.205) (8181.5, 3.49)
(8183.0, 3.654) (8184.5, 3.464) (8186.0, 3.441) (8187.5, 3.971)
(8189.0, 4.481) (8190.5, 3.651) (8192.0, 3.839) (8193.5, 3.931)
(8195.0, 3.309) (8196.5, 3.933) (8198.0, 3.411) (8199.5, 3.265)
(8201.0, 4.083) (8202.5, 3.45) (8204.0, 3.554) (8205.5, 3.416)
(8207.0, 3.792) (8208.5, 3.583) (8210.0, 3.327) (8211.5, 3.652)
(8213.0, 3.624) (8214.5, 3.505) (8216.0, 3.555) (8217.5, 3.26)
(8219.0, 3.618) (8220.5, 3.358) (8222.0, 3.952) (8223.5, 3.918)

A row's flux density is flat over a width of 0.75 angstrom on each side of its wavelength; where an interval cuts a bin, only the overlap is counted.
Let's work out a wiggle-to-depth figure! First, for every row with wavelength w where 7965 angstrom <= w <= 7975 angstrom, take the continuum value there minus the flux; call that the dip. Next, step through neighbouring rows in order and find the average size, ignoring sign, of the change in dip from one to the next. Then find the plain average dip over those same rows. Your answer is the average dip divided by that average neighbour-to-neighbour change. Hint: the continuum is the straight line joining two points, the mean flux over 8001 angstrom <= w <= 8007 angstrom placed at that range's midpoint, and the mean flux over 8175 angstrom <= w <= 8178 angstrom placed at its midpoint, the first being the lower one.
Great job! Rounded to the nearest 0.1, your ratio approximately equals -0.1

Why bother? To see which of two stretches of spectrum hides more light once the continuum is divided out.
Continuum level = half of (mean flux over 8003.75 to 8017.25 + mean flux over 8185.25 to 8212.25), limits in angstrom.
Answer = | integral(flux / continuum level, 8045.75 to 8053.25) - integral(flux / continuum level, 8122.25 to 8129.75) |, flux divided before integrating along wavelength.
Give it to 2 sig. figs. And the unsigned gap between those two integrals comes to 0.13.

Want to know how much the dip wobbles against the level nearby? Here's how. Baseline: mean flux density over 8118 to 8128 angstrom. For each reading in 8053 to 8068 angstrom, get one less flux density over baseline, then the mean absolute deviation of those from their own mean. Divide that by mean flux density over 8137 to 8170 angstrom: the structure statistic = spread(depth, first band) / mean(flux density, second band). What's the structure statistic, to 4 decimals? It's 0.0186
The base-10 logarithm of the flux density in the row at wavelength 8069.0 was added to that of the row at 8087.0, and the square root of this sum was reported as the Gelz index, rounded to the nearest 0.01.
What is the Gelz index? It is 1.05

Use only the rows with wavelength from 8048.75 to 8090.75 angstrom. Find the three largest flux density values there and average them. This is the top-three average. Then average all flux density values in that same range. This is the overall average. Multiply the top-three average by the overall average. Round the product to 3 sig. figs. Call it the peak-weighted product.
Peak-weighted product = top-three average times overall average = 14.1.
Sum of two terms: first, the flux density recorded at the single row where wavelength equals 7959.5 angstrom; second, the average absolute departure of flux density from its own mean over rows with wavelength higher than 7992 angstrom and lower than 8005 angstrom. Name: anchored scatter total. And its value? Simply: 4.23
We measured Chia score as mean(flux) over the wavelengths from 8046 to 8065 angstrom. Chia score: 3.52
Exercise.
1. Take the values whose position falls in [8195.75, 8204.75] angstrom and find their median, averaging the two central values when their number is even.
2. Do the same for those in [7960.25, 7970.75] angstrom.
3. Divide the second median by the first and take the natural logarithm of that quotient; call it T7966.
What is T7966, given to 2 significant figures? 0.073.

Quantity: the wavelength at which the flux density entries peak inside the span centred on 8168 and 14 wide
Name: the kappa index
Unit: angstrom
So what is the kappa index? 8174.0 angstrom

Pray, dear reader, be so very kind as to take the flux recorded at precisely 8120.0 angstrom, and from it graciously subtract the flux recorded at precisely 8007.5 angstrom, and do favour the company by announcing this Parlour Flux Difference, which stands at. -0.6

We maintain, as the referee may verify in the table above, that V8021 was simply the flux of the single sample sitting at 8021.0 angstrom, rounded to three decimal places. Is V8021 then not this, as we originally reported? 3.256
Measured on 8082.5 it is 3.387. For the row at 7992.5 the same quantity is 3.528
